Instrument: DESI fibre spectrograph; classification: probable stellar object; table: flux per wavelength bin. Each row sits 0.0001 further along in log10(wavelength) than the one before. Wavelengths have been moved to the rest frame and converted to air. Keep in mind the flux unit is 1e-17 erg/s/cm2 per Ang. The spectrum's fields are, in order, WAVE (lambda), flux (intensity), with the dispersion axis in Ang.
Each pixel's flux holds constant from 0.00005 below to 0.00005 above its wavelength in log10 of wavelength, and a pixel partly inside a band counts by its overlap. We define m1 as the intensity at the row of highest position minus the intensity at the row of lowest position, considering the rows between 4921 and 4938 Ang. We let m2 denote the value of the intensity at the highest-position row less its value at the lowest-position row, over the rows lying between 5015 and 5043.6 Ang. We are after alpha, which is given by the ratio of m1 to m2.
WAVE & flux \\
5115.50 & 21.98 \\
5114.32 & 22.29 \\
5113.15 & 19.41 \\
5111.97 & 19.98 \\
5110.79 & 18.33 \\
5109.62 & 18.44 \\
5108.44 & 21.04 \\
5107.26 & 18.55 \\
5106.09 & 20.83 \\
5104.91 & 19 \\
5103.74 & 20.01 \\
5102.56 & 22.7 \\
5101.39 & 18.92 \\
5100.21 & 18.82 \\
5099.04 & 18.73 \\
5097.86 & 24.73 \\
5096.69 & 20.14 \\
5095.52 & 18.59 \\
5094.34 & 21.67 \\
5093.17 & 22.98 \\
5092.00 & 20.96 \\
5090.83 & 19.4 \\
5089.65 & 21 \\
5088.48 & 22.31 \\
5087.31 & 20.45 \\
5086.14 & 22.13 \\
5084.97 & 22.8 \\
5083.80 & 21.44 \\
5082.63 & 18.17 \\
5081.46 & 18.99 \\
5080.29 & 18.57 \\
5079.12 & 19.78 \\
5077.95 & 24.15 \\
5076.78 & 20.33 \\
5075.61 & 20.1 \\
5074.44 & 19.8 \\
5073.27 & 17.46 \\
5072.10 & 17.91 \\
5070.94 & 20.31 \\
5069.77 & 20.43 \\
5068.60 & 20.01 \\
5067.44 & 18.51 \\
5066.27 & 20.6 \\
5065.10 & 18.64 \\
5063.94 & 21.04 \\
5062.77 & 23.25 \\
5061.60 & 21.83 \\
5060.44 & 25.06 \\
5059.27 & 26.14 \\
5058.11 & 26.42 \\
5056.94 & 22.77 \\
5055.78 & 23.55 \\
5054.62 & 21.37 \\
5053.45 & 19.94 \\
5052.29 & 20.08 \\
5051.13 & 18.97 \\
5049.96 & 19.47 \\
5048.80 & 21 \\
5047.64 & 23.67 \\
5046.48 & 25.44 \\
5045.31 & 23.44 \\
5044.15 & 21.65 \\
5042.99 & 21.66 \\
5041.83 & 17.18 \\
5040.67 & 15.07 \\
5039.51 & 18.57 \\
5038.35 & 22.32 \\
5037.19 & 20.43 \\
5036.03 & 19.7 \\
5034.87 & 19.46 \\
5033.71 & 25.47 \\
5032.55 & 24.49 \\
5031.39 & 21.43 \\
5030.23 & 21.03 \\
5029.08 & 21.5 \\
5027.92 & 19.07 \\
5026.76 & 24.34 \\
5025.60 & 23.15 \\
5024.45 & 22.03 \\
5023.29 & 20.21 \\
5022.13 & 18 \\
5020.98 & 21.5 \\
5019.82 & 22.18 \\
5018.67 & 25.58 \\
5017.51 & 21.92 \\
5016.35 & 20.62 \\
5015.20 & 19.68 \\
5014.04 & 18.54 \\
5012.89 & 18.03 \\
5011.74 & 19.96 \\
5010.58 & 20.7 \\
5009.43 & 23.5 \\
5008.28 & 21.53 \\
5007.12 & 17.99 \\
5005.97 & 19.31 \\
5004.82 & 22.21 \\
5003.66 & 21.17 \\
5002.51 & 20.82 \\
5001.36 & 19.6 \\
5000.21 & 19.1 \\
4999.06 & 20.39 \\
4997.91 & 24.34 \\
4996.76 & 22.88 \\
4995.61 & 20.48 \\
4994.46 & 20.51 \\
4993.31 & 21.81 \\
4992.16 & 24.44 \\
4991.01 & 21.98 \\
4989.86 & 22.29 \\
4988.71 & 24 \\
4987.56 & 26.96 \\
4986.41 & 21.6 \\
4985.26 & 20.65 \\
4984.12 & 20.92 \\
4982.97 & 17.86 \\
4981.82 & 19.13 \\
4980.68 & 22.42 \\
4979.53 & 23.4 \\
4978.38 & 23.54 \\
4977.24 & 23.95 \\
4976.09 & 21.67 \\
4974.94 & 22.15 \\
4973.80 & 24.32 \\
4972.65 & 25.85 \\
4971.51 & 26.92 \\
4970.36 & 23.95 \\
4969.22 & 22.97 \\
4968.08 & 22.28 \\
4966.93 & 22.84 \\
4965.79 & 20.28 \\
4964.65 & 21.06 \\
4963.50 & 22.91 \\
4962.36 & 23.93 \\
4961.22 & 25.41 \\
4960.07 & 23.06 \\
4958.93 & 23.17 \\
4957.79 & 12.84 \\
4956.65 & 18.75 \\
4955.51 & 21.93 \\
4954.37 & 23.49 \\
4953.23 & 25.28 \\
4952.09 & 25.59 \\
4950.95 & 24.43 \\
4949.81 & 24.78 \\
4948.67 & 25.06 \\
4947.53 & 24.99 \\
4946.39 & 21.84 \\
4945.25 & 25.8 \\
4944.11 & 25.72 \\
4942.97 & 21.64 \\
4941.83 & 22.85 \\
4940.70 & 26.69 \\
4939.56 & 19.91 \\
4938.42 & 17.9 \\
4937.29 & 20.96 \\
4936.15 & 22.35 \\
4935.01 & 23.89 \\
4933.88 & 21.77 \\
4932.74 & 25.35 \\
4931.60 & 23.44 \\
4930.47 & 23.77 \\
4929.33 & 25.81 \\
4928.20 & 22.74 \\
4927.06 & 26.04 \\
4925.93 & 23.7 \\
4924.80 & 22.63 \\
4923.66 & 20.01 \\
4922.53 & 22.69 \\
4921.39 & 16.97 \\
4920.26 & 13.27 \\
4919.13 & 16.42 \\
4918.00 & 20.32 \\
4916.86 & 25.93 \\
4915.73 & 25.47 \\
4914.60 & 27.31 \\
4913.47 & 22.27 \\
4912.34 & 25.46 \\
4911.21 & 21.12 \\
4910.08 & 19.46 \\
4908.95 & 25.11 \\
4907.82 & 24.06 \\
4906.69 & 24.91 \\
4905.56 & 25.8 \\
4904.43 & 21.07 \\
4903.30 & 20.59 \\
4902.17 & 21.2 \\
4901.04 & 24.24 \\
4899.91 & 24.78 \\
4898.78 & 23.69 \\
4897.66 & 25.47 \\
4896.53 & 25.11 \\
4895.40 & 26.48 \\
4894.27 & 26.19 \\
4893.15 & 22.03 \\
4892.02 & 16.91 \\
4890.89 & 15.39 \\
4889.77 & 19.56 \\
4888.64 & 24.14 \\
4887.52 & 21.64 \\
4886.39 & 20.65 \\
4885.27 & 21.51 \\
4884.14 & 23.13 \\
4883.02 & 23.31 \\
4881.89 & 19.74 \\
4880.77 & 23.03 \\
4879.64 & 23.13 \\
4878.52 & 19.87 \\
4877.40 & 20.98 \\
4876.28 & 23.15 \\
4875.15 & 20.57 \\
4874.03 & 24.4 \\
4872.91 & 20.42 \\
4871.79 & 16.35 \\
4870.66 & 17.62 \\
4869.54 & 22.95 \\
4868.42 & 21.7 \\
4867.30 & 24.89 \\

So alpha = 2.0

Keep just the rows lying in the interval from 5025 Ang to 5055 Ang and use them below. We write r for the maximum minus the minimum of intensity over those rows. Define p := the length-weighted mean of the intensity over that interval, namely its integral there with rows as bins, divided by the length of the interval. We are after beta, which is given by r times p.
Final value 220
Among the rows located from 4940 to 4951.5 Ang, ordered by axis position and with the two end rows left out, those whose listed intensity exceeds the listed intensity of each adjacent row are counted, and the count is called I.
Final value 2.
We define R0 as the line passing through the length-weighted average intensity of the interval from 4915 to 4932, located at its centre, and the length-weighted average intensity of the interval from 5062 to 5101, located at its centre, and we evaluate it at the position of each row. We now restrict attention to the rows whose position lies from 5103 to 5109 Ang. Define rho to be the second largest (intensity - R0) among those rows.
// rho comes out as 0.6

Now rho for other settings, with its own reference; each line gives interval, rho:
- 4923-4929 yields 1.7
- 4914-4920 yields 3.9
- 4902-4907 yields 2.8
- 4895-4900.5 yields 3.2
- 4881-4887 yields 0.7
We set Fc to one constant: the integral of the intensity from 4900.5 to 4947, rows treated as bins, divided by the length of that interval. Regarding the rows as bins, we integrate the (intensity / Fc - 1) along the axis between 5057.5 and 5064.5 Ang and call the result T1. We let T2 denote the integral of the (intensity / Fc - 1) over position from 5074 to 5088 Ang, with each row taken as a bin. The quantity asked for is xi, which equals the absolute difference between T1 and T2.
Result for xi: 1.7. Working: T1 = 0.4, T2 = -1.3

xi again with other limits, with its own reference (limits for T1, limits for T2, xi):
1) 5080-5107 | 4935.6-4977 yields 3.0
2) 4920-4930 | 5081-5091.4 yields 0.5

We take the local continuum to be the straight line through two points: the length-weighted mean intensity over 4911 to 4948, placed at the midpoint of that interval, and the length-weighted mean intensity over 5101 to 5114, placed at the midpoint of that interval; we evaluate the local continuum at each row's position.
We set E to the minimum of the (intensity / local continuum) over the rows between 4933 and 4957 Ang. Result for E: 0.80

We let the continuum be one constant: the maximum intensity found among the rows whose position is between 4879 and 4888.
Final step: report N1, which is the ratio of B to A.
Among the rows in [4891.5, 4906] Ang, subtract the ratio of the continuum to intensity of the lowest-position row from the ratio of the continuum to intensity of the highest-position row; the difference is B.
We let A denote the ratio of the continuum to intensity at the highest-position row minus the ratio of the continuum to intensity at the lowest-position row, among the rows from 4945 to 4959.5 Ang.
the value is -4.6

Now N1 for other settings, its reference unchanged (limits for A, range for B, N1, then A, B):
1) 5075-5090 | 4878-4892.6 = -4.1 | -0.05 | 0.2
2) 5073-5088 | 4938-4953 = 2.0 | -0.20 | -0.4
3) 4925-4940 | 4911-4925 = -0.4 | 0.19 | -0.1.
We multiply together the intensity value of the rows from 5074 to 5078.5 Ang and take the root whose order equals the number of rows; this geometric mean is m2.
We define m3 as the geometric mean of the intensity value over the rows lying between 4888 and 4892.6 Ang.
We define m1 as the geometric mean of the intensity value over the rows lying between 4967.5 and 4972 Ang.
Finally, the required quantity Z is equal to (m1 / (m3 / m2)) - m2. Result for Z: 5.9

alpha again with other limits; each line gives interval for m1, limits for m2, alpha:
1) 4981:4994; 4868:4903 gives -5.4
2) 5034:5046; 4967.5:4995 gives -2.2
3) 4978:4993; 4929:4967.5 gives -0.3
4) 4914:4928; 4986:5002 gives 0.6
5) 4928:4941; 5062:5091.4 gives -1.0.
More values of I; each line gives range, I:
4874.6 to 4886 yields 3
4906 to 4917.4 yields 3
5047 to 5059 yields 2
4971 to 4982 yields 1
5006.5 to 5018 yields 1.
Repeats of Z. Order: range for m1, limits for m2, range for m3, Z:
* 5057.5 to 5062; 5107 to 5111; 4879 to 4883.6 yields 2.2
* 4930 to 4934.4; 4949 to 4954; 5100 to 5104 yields 4.4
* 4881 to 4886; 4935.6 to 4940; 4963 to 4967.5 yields 0.1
